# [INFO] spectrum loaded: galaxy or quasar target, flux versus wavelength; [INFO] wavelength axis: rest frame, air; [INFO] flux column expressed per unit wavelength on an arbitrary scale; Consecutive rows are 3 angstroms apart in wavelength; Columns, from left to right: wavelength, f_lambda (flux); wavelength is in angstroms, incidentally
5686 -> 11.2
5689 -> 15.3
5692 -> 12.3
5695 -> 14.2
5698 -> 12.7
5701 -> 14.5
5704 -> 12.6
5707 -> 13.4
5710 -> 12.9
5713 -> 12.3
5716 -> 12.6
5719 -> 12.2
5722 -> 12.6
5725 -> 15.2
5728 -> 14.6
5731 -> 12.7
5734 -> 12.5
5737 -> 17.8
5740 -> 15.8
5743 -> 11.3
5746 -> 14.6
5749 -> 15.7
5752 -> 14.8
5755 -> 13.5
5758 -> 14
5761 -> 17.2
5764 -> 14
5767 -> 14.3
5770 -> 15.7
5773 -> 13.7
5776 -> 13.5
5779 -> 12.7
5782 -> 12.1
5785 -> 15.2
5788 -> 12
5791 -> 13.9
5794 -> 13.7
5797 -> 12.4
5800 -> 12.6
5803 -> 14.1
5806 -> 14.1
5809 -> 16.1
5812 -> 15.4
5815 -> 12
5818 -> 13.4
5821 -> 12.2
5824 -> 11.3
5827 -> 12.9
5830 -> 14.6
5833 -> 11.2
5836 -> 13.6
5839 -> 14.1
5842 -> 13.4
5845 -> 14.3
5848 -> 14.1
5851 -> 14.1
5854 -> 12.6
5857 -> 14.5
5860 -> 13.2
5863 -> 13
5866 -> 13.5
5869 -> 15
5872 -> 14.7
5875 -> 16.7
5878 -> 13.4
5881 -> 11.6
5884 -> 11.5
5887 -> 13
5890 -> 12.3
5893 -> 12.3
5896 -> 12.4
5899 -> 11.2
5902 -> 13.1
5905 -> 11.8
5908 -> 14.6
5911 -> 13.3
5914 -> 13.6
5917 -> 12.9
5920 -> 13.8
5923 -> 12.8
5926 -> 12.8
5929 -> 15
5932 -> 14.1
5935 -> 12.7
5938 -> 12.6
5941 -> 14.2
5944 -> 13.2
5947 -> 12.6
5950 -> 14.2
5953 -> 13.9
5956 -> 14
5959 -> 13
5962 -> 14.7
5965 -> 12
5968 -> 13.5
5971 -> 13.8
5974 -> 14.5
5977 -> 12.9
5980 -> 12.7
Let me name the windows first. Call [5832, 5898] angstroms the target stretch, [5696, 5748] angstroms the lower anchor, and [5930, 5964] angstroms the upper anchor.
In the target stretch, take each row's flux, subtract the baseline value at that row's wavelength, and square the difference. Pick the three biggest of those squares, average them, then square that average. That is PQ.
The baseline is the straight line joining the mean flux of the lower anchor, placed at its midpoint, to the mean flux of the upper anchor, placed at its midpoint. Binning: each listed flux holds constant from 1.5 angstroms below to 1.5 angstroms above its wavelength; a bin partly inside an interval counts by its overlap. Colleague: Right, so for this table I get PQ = 43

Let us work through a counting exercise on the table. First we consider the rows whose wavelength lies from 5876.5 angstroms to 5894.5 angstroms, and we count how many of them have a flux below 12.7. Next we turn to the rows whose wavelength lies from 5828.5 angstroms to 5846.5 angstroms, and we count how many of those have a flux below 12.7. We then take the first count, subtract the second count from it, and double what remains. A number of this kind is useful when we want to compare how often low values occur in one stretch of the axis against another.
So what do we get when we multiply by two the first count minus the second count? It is 6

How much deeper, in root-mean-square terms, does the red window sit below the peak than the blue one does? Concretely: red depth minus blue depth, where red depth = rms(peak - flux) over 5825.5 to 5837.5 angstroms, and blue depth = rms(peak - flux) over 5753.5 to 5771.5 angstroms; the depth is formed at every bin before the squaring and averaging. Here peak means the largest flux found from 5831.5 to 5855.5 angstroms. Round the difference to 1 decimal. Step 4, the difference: 0.4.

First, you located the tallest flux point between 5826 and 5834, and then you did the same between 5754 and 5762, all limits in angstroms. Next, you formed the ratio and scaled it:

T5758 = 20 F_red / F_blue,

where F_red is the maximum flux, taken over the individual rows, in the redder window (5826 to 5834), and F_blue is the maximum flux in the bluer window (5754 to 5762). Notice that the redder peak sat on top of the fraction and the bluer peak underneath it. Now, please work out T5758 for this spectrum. 17.0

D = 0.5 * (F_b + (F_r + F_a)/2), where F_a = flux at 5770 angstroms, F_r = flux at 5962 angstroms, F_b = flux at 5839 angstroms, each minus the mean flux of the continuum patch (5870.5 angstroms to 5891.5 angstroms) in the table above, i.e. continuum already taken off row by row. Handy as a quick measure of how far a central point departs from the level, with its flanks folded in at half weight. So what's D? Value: 1.3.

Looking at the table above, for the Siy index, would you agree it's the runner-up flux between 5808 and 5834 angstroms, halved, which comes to 7.7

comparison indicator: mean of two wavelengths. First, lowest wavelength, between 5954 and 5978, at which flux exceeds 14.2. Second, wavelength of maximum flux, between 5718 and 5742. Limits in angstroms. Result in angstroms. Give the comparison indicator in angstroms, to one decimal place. 5849.5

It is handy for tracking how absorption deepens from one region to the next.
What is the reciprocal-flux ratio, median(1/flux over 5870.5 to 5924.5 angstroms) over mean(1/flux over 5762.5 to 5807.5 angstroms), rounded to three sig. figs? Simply 1.04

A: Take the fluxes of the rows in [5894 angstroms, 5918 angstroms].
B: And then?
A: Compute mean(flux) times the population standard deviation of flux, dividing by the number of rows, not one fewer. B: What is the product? 12.8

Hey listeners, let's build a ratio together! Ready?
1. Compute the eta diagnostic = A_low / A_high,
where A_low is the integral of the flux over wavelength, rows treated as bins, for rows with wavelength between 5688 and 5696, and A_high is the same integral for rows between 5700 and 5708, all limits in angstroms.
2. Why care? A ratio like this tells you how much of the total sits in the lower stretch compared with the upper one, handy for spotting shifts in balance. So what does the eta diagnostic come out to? 1.03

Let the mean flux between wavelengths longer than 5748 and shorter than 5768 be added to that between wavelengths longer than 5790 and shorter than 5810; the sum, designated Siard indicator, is 28.6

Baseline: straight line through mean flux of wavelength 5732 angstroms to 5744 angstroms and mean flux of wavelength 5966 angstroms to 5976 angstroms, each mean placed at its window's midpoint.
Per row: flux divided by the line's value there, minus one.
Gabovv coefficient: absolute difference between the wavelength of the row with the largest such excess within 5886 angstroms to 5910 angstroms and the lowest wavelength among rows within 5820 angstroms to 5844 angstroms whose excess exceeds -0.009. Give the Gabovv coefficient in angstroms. 78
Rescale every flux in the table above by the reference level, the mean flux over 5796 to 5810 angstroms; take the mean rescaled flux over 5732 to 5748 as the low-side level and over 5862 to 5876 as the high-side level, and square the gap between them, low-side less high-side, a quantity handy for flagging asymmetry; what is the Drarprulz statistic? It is 0.000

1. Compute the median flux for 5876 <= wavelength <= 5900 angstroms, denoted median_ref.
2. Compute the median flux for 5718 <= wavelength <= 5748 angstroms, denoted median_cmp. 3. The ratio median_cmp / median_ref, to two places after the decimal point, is 1.11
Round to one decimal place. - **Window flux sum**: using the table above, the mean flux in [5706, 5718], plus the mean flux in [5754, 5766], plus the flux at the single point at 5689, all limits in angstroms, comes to 42.8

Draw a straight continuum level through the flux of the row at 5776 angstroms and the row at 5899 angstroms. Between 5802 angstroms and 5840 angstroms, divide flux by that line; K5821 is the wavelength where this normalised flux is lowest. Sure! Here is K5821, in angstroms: 5824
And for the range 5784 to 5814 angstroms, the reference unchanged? 5788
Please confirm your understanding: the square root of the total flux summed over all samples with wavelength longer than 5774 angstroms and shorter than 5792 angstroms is 8.9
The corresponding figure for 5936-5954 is 9.0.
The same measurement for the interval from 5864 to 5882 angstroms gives 9.2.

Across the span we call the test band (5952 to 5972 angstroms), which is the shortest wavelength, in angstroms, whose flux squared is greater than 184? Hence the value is 5953 angstroms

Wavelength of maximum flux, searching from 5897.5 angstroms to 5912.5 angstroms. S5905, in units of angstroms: 5908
